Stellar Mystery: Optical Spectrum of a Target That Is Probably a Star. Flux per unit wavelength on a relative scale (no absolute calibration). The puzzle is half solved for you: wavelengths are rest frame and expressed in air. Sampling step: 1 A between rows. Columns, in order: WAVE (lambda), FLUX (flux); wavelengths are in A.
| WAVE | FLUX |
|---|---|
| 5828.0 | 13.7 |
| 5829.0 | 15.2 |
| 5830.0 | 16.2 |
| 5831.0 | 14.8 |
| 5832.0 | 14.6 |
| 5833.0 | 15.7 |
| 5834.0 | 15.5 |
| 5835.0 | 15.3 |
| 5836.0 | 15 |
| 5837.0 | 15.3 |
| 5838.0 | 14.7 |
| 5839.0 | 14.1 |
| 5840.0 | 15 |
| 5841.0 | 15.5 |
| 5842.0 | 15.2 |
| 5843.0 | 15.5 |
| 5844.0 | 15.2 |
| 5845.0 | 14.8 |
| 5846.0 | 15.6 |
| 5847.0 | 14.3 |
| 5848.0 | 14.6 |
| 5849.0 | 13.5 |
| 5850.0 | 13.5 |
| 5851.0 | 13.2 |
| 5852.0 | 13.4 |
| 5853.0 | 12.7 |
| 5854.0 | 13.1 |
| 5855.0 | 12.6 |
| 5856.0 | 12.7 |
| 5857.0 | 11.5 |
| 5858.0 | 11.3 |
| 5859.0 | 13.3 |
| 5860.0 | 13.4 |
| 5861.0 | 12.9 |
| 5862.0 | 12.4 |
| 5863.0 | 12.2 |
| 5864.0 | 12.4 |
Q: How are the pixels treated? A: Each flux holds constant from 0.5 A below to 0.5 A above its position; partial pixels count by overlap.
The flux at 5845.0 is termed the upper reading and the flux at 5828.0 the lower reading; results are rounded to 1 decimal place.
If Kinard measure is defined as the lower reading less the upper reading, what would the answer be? -1.1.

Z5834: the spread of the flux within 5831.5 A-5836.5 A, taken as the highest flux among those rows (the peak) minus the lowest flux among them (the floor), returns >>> 1.1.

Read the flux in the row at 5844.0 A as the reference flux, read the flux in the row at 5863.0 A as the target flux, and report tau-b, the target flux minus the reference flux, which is -3.0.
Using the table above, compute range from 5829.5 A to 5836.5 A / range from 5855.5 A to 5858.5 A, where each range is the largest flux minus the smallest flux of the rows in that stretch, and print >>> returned 1.1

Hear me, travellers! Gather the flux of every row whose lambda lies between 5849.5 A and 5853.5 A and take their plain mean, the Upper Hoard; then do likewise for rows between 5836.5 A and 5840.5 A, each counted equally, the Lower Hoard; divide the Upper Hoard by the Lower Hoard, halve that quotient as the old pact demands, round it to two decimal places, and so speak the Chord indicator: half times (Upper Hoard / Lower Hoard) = 0.45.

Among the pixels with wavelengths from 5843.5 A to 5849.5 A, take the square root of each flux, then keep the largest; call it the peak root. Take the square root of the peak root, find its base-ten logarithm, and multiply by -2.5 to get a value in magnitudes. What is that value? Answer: -0.746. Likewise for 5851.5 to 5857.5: -0.704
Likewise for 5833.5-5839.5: -0.744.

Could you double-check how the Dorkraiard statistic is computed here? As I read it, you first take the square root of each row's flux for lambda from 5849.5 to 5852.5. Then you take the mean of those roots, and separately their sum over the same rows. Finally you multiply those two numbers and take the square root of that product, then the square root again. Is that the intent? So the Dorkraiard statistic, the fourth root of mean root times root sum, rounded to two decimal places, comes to 2.52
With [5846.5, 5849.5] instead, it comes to 2.55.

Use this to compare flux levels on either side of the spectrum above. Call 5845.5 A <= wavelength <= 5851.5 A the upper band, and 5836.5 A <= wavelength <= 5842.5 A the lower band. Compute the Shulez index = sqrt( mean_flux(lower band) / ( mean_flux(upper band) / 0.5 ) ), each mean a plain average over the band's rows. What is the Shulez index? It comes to 0.728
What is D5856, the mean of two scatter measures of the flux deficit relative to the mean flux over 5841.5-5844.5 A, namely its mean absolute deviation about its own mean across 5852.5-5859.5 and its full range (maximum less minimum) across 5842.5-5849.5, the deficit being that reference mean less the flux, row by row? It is 1.35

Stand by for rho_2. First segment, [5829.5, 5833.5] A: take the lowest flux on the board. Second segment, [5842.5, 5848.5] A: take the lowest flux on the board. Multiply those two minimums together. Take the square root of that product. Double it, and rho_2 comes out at 28.9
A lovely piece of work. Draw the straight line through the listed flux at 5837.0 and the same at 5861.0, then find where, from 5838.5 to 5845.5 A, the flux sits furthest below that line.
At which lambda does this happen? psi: 5839.0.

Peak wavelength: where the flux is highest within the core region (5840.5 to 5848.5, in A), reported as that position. 5846.0 A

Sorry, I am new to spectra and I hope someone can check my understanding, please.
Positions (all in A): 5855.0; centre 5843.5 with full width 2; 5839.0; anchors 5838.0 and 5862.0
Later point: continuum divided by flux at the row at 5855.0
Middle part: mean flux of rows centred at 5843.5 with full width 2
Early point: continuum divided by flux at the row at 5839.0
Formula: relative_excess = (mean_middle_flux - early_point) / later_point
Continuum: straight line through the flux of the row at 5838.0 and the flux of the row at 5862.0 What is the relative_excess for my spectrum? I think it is 13.8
